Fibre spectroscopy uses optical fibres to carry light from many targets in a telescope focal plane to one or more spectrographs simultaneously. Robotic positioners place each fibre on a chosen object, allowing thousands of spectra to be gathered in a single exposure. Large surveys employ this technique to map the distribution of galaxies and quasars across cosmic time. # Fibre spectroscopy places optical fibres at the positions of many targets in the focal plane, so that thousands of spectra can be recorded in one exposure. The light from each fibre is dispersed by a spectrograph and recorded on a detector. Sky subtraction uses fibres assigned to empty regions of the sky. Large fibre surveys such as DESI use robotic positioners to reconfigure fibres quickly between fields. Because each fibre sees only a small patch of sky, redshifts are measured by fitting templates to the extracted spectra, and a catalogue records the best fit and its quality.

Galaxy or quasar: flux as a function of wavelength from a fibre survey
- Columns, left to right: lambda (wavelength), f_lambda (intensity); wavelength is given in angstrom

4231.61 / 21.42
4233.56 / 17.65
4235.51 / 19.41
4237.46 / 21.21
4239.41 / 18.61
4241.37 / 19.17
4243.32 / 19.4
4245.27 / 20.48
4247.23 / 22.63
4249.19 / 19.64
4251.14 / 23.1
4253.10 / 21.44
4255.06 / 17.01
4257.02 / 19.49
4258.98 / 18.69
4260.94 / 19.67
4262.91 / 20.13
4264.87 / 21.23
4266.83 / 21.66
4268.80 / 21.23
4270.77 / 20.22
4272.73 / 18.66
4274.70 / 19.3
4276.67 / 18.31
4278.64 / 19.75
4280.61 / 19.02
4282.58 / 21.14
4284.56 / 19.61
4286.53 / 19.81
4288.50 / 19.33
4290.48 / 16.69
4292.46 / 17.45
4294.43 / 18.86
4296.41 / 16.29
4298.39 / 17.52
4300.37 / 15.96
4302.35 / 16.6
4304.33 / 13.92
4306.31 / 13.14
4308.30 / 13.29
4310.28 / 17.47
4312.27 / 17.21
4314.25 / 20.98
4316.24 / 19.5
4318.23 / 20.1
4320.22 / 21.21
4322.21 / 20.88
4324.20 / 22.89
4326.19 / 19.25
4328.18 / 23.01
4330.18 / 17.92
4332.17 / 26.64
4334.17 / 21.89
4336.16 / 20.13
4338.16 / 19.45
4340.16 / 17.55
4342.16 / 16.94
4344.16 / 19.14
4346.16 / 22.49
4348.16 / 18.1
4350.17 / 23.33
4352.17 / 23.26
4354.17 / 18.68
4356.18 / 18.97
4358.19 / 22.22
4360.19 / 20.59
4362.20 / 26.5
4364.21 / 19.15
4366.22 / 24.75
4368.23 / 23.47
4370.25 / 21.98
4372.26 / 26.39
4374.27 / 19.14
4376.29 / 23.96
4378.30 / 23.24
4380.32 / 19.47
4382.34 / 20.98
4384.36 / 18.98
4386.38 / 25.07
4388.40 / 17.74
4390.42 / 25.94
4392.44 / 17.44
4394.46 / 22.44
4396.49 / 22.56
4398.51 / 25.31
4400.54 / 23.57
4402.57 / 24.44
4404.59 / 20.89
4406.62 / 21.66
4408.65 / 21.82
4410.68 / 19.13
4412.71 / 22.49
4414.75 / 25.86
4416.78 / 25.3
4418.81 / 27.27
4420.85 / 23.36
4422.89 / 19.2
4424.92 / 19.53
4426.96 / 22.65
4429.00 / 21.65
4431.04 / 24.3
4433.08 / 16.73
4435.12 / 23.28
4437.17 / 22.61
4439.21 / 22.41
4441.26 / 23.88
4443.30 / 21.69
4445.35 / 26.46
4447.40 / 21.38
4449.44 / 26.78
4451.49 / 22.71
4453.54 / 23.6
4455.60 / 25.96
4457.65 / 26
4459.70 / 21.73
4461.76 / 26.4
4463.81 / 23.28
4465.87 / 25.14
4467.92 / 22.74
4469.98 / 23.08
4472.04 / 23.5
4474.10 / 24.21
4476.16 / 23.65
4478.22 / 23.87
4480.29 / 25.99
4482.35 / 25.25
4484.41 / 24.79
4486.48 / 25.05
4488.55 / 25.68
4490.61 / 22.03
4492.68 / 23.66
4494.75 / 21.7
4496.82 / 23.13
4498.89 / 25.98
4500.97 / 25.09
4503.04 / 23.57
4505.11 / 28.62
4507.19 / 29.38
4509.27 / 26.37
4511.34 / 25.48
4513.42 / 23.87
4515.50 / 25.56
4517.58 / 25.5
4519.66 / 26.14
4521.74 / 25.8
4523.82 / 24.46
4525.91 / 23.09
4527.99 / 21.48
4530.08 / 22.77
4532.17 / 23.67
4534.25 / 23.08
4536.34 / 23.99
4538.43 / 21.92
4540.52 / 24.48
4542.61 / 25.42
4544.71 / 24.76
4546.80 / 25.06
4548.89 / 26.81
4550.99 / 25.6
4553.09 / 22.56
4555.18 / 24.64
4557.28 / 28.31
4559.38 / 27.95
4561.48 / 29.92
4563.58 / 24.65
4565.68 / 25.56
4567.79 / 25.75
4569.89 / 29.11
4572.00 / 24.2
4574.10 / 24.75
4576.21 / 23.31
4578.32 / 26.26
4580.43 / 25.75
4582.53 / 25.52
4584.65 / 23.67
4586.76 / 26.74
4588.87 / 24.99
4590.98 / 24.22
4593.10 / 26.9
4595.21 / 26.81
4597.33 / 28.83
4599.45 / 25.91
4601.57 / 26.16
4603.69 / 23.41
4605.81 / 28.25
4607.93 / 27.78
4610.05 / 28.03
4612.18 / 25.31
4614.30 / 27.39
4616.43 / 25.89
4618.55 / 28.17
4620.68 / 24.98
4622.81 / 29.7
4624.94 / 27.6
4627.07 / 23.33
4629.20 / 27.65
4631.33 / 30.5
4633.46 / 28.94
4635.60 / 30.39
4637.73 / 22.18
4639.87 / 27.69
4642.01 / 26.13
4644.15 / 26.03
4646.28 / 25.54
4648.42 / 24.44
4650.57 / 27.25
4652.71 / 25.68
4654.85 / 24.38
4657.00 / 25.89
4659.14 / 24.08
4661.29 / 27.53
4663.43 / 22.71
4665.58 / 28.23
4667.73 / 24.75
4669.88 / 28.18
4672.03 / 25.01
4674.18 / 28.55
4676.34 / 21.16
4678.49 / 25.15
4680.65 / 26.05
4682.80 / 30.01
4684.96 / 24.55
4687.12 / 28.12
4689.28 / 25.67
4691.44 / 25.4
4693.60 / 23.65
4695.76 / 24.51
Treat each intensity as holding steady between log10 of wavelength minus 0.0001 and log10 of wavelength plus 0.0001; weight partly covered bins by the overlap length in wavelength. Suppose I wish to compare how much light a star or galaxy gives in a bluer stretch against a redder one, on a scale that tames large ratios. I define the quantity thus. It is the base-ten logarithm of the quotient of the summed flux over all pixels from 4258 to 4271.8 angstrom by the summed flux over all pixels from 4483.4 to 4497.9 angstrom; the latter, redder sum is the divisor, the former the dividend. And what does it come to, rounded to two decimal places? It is -0.07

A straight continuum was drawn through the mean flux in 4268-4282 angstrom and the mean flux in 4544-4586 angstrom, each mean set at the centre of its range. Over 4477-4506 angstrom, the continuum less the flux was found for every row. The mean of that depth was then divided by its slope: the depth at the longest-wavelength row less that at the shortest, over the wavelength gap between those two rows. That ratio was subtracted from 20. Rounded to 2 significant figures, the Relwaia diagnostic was 17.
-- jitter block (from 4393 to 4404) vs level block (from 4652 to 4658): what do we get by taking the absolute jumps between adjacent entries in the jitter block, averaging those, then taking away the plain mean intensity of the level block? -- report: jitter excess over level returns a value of -23.9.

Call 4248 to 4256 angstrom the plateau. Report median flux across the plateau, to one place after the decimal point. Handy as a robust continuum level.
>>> 20.5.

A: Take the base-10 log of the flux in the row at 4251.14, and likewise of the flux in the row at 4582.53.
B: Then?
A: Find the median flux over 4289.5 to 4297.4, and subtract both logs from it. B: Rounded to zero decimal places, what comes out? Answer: 14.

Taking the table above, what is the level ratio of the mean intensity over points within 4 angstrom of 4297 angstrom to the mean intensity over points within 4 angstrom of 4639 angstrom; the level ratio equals 0.65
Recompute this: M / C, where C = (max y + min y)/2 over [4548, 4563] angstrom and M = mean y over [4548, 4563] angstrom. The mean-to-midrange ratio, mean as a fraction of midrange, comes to 1.01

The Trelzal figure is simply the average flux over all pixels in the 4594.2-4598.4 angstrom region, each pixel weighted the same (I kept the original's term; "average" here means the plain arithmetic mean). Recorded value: 27.8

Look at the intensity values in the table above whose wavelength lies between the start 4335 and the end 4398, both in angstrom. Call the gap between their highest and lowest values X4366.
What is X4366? 9.6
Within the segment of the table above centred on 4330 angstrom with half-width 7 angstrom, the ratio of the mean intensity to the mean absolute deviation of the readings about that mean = 10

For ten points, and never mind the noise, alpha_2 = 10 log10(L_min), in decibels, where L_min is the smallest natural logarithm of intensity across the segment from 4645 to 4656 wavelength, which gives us 5.04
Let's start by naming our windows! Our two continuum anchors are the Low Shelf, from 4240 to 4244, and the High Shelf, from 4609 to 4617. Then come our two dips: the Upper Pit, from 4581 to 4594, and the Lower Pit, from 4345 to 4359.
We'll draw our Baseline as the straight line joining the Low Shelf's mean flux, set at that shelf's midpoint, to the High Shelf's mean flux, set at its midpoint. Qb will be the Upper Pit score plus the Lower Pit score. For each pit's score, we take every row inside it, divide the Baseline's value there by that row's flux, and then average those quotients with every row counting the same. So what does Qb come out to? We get 2.07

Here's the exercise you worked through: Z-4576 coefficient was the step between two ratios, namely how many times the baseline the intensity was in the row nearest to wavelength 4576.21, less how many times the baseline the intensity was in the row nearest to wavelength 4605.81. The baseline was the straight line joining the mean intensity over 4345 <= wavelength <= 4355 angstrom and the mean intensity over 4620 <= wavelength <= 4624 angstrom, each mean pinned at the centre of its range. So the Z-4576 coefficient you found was -0.16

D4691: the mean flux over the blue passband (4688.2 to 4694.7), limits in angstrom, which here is 25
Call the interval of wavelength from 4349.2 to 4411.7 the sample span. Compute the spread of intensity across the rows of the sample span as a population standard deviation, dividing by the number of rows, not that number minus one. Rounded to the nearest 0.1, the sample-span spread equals 2.6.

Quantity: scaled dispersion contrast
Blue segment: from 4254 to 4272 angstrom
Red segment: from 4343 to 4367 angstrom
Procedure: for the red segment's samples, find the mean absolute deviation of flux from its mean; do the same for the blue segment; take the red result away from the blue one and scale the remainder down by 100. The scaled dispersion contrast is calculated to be -0.013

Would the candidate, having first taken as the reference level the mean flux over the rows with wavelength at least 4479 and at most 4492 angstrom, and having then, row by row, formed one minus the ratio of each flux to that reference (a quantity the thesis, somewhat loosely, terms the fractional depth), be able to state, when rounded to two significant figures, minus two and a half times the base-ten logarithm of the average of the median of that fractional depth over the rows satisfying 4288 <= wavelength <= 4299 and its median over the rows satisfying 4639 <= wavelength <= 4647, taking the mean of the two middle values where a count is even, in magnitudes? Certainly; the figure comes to 2.3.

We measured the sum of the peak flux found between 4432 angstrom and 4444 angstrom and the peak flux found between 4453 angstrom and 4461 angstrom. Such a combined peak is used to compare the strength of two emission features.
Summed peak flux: 49.9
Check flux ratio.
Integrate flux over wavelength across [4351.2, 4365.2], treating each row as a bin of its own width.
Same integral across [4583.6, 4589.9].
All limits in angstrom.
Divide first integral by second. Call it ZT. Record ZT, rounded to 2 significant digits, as 1.9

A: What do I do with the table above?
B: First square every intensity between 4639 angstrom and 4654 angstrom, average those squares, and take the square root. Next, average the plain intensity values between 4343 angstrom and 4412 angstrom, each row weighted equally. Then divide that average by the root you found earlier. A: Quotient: 0.84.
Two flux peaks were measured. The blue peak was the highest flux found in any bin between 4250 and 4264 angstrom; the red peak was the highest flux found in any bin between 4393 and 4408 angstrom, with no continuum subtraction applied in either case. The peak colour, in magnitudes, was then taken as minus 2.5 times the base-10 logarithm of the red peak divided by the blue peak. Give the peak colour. -0.099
